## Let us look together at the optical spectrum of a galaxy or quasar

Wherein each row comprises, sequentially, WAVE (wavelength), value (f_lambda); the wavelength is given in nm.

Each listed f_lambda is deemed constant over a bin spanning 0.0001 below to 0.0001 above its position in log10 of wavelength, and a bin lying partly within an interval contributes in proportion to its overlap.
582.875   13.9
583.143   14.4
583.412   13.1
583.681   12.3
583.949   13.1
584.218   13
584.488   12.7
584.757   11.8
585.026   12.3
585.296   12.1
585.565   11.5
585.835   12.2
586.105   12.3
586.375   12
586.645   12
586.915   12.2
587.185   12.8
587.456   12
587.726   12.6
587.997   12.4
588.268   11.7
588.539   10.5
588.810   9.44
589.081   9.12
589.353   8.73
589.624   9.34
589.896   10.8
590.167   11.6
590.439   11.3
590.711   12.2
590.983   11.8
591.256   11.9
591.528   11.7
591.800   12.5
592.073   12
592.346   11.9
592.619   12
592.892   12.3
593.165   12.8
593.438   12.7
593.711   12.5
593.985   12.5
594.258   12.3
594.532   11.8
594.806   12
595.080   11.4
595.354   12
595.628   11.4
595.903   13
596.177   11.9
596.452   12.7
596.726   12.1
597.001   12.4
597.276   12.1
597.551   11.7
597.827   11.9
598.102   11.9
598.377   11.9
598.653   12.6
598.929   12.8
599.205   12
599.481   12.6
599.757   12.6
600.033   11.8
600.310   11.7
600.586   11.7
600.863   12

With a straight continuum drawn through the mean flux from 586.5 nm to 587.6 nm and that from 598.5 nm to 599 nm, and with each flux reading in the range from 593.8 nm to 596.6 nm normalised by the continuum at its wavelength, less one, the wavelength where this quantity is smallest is 595.628 nm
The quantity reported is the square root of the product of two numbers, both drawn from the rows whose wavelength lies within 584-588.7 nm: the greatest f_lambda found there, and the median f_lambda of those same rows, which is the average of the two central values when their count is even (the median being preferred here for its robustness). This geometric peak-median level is 12.6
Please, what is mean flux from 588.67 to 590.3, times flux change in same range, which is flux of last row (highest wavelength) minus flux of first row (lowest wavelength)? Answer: 21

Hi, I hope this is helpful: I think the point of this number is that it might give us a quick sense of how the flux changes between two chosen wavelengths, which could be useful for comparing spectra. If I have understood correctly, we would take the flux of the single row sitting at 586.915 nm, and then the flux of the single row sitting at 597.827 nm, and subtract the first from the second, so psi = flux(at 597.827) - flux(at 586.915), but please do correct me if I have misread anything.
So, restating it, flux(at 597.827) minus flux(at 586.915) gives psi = -0.3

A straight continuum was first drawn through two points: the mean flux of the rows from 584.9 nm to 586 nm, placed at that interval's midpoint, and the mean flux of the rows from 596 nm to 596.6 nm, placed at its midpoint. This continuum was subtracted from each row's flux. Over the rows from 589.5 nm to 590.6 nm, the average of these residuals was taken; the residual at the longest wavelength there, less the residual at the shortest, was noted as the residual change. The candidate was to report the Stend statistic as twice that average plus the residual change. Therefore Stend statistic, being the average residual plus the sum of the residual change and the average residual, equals -0.8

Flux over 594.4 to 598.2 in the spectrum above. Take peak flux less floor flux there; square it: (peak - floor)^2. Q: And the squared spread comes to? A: 3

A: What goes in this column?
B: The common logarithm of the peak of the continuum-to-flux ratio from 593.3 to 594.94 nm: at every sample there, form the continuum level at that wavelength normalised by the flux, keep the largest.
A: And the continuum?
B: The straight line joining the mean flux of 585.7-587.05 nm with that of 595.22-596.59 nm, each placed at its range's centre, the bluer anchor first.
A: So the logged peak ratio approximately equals 0.014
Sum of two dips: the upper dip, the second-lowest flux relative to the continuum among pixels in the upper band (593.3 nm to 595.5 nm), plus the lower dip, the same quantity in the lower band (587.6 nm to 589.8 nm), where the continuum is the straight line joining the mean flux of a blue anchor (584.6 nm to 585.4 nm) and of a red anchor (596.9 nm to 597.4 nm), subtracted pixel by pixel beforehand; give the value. -3.4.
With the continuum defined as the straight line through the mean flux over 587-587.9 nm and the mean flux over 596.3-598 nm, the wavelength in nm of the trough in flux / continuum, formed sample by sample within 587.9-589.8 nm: 589.353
